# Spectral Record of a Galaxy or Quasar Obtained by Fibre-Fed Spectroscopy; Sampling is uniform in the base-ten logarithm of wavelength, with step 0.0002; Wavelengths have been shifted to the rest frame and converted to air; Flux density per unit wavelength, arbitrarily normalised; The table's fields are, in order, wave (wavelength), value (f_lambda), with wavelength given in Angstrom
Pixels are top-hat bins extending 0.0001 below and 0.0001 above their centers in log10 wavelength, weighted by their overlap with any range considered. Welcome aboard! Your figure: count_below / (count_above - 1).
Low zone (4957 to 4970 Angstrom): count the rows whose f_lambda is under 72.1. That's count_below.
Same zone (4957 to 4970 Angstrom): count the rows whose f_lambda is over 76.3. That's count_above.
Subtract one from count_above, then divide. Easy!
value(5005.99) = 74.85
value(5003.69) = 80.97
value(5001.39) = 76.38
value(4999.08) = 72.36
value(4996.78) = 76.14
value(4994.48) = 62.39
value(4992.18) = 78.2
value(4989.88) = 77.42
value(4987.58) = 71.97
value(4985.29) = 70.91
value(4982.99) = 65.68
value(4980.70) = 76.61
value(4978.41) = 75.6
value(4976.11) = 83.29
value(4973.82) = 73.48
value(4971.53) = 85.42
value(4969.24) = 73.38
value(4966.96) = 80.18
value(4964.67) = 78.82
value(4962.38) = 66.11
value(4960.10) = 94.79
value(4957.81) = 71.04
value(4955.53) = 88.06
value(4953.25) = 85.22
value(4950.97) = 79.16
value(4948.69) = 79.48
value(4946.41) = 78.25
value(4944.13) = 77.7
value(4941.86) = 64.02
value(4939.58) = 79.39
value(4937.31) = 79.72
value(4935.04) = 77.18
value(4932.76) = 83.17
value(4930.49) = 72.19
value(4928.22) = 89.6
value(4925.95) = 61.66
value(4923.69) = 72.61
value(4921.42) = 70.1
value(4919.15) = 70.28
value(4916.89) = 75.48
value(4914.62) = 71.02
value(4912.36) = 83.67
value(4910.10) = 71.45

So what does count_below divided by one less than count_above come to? 1.0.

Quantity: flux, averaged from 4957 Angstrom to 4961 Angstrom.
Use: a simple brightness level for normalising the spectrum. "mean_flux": 83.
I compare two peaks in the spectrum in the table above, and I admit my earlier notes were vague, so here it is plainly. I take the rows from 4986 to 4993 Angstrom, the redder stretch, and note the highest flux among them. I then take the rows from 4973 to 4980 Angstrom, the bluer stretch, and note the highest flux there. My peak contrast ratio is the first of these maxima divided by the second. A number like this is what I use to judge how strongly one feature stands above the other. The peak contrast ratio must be 0.94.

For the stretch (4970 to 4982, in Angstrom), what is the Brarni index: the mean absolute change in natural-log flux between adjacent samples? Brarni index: 0.10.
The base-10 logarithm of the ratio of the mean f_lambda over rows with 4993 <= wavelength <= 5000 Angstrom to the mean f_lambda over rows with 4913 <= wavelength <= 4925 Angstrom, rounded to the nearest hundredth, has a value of -0.01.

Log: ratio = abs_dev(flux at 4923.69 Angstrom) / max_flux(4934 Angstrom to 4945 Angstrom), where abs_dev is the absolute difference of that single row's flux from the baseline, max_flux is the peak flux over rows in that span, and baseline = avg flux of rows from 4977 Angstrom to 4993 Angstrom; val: 0.015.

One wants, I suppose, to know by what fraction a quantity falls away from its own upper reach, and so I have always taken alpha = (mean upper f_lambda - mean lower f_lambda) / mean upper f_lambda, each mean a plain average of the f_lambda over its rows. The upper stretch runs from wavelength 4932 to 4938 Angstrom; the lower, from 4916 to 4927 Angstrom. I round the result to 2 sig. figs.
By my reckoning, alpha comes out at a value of 0.12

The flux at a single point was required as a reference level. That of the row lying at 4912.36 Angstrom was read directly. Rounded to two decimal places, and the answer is 83.67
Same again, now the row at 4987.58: 71.97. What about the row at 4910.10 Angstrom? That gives 71.45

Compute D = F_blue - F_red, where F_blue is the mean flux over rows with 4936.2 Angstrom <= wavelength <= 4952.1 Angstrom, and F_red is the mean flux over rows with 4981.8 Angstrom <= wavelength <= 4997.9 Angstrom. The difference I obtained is 5.0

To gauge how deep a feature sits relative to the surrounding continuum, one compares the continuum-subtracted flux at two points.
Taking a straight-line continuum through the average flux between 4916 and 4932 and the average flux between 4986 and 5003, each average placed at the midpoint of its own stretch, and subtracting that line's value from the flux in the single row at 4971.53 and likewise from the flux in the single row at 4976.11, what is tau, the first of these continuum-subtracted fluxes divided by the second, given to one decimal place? 1.2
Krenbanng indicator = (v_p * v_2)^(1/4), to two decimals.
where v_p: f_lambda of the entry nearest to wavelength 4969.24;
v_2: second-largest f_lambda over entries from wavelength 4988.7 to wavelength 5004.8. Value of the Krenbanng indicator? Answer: 8.70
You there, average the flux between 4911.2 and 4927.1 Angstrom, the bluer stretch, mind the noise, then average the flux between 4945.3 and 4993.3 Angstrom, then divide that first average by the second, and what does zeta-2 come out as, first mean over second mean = 0.93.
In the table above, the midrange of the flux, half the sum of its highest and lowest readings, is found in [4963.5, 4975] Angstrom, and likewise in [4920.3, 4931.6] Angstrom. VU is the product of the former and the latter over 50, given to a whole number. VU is 120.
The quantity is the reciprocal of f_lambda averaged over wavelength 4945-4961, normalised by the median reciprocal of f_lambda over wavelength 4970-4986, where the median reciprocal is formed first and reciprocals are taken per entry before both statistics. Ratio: 0.93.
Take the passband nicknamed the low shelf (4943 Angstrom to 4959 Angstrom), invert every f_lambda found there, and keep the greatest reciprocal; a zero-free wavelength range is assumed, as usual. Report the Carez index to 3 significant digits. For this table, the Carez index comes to 0.0141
